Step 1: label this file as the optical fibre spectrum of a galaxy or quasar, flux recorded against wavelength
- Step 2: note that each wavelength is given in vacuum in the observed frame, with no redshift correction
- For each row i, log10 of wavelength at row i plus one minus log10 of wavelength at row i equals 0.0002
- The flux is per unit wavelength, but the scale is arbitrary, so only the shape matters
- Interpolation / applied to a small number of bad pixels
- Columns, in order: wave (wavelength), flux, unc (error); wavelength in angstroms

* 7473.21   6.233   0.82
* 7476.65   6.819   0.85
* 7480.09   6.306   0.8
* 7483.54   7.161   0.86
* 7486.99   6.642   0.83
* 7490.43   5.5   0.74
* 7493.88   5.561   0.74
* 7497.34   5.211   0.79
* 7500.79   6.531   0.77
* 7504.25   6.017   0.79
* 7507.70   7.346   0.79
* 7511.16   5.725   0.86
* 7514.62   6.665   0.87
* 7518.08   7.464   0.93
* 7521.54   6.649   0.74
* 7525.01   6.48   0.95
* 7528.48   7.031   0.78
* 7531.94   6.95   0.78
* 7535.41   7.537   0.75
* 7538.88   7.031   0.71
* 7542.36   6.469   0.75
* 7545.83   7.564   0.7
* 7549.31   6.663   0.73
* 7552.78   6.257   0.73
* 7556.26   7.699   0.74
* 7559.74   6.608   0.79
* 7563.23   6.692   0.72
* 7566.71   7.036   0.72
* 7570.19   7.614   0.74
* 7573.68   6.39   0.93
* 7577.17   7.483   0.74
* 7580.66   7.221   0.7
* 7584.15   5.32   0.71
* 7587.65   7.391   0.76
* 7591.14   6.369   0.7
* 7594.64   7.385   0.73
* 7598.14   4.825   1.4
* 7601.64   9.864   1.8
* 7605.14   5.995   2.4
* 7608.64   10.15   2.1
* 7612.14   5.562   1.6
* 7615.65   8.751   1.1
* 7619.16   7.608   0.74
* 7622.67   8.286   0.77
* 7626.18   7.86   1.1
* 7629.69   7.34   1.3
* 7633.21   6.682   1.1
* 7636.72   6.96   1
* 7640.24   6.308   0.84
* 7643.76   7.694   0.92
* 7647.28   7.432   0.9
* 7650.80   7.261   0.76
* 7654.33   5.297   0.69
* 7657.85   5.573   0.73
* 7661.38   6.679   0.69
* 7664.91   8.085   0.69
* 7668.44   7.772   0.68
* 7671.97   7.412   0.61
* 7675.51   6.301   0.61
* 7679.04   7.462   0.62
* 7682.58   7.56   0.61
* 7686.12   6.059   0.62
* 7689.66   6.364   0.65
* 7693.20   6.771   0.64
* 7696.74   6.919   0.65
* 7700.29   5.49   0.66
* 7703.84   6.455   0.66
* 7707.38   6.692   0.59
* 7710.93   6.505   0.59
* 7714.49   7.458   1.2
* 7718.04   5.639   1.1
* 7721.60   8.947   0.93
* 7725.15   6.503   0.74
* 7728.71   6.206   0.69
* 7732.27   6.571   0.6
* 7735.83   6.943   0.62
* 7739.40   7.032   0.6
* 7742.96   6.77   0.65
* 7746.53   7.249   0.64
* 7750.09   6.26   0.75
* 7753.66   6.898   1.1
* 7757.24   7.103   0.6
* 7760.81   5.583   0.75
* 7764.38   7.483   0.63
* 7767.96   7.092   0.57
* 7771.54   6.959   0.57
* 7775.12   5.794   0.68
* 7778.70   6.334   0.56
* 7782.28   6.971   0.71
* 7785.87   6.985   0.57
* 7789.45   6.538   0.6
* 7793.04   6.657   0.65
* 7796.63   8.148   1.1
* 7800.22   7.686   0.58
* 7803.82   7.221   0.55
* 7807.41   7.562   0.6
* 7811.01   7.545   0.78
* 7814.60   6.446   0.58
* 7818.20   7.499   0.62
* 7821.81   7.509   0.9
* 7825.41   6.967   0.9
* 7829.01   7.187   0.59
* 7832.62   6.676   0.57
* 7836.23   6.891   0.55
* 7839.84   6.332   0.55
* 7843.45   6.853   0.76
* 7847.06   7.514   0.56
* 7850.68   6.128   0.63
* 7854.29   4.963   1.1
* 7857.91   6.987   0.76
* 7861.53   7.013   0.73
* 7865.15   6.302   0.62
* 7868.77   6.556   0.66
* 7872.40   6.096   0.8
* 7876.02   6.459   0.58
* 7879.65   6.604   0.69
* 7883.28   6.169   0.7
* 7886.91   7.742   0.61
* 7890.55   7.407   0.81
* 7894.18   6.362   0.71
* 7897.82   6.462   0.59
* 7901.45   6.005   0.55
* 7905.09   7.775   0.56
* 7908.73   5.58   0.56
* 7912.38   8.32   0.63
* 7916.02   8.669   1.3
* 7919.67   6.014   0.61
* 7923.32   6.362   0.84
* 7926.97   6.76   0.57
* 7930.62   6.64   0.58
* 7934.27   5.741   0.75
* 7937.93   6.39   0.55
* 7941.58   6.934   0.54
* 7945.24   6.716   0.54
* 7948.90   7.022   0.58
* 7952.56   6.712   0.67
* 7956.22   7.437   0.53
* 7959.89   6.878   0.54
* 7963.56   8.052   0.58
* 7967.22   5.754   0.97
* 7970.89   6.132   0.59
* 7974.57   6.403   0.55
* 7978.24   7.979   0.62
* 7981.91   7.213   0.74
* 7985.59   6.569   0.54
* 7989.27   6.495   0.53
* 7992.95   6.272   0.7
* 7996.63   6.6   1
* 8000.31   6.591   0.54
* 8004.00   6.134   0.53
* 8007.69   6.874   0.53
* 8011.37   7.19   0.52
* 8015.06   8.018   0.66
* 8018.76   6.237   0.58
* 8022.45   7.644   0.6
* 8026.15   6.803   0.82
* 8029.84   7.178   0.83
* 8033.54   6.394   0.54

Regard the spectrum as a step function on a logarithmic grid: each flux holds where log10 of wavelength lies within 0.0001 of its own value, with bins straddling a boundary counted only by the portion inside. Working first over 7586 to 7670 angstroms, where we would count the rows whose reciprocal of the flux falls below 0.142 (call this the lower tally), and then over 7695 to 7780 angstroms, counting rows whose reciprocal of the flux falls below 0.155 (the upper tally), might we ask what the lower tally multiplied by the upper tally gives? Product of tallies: 238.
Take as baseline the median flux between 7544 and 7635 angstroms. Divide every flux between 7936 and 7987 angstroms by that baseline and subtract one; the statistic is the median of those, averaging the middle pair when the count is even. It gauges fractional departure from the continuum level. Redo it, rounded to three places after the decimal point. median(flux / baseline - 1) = -0.066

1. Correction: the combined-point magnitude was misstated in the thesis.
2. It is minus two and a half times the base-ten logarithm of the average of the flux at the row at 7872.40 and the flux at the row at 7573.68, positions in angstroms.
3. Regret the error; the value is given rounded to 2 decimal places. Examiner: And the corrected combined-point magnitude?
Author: -1.99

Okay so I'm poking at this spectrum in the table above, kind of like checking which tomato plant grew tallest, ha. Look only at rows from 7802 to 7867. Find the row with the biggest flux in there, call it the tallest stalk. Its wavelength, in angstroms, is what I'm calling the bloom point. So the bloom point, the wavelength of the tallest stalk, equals 7807.41 angstroms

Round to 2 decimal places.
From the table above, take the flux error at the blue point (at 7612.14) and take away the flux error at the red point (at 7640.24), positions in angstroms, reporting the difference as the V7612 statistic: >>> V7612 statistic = 0.76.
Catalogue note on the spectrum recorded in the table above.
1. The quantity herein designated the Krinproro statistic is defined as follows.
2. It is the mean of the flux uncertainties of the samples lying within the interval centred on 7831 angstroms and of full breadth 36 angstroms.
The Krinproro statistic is 0.66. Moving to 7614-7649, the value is 0.98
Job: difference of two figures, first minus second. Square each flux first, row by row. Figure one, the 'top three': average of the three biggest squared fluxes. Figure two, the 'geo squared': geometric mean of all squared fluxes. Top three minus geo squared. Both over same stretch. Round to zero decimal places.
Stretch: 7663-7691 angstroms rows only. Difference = 11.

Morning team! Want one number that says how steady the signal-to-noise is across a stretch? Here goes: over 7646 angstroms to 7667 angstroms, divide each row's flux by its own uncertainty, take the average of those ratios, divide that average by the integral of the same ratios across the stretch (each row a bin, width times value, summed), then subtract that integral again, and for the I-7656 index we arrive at -192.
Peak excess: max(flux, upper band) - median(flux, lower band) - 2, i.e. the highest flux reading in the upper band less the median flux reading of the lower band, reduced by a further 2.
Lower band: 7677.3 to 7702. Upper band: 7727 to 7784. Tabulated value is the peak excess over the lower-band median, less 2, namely -1.29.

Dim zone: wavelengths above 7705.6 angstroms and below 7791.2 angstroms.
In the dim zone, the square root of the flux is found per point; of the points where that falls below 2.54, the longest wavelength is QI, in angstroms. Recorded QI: 7778.70 angstroms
